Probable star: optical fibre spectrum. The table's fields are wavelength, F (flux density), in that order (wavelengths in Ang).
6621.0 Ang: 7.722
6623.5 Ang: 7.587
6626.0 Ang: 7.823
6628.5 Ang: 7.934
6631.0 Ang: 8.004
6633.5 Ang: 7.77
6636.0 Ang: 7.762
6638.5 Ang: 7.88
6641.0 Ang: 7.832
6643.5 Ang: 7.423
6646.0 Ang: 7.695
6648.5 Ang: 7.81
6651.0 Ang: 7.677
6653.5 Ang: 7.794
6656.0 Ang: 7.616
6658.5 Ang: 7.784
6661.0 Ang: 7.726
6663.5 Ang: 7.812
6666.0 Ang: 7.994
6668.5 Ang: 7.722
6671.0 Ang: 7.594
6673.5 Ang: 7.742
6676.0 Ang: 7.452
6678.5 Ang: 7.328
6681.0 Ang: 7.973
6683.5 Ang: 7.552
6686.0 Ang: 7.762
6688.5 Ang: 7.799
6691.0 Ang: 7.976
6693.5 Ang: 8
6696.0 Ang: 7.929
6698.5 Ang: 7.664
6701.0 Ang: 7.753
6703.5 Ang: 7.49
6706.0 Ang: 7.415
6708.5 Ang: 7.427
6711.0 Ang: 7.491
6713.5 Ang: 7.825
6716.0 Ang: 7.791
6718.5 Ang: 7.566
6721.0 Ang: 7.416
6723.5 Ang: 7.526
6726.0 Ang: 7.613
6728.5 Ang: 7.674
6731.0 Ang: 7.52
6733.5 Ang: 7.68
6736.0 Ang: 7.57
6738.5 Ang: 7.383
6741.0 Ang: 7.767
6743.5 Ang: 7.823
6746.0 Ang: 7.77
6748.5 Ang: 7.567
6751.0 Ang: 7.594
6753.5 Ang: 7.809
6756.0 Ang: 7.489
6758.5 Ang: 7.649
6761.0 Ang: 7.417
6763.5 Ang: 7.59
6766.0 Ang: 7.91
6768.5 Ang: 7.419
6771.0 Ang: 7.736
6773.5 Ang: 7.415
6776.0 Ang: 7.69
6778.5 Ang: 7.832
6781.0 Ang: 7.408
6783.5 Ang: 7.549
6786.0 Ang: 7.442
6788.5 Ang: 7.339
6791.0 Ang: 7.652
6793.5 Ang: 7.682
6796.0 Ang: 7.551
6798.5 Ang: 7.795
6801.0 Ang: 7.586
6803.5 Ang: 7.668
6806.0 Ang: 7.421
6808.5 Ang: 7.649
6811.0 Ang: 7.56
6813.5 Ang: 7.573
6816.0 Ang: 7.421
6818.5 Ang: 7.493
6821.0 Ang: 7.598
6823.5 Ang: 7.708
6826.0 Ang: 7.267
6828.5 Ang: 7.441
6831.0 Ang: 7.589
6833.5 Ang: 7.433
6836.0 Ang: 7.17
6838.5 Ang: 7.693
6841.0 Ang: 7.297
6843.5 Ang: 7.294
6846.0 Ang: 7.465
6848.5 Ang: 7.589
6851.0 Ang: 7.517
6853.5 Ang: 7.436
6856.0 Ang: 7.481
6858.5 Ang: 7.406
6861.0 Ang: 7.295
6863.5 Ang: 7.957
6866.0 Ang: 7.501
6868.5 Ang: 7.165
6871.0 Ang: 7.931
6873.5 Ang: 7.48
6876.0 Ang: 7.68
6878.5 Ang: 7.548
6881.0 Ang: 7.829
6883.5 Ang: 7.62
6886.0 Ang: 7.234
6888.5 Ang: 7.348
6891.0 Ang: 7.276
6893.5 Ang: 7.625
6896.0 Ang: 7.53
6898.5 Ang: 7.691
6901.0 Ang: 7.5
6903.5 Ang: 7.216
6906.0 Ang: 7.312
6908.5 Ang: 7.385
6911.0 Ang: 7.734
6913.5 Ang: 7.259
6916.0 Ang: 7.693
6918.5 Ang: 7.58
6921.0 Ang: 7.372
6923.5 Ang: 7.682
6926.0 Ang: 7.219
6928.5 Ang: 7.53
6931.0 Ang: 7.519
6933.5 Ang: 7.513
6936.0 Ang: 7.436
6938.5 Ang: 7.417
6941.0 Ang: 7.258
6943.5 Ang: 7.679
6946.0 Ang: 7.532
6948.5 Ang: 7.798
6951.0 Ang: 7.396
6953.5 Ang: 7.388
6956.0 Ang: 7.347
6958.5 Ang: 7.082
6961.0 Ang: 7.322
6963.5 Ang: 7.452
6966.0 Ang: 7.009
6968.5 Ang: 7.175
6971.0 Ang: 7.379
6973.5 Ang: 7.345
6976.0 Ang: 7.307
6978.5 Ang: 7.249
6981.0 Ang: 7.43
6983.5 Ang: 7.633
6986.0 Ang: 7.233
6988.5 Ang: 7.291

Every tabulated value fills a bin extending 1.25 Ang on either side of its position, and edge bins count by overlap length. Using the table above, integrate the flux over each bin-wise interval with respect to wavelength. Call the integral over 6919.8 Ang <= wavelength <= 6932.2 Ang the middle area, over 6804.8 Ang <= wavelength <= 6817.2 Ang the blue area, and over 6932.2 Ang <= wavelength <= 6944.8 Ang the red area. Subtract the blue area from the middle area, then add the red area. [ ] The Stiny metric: 93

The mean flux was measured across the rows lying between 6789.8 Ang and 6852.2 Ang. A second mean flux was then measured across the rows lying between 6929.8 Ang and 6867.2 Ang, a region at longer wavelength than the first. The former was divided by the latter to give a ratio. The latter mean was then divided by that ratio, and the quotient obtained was 7.47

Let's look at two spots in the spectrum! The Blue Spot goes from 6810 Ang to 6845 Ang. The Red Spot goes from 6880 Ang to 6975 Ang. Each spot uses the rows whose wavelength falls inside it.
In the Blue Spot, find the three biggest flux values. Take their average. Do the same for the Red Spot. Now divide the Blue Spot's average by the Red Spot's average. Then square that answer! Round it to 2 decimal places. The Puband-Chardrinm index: 0.97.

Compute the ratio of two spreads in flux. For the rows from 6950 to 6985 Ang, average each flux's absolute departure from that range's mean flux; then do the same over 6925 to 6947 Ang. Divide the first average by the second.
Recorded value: 1.0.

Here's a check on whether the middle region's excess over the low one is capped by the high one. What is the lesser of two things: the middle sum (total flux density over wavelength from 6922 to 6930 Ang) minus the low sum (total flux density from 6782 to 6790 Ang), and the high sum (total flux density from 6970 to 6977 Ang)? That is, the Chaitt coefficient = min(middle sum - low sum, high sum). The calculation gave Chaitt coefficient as 0.1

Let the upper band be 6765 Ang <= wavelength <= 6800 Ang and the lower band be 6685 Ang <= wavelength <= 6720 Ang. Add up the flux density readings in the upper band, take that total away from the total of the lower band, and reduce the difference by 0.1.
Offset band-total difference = 1.4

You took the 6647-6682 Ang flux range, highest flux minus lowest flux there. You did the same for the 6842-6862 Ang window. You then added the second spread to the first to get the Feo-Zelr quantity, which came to 0.96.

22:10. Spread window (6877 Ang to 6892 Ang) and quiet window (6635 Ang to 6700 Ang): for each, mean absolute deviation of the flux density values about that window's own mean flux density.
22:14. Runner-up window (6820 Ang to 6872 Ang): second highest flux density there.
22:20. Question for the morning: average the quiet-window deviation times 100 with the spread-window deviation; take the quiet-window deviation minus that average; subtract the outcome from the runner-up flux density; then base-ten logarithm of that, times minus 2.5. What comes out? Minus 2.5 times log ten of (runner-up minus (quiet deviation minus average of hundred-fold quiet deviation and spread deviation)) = -2.90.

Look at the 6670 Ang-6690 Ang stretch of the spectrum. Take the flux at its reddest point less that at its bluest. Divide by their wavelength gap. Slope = 0.01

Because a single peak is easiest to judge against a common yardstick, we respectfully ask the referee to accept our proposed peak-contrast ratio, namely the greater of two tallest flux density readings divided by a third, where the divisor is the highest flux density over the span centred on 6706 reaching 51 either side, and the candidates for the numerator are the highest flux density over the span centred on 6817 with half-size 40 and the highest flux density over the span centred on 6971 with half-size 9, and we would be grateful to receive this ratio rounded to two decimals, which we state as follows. 0.98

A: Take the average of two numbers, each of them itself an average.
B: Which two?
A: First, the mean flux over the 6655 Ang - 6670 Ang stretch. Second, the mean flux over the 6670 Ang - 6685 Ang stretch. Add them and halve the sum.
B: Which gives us 7.69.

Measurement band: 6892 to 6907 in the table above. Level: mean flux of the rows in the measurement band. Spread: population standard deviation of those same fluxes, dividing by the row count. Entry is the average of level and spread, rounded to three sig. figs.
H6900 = 3.82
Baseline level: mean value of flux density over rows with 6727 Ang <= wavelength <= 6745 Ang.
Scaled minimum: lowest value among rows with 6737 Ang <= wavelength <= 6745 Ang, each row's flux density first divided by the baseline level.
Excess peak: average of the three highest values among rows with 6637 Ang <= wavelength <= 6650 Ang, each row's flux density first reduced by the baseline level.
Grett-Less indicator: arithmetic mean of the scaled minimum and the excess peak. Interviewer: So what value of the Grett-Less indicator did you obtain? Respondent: 0.59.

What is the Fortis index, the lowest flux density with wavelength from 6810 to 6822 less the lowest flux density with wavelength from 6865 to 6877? 0.26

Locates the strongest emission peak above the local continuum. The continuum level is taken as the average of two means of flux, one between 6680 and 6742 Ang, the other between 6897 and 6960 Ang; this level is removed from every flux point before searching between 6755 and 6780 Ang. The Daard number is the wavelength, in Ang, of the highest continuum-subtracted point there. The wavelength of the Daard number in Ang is 6766.0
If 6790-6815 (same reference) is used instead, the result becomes 6798.5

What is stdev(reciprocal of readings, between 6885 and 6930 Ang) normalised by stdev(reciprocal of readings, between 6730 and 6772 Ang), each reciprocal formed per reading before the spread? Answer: 1.23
